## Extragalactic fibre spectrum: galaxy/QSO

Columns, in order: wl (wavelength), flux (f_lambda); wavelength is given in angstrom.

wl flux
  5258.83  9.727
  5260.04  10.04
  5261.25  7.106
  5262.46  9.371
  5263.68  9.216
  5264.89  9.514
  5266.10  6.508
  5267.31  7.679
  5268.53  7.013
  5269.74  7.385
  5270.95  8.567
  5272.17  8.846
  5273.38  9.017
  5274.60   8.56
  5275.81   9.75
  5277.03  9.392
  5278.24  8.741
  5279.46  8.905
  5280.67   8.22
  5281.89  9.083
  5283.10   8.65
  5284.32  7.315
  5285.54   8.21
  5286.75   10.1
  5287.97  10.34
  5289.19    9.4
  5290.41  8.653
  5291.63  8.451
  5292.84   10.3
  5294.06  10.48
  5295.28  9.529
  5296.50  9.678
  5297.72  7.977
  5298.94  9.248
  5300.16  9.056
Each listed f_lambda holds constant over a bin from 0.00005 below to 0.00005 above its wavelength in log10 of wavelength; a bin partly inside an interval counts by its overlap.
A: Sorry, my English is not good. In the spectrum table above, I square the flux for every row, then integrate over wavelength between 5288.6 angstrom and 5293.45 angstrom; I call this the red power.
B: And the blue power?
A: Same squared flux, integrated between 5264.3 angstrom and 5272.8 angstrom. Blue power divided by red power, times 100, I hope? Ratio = 131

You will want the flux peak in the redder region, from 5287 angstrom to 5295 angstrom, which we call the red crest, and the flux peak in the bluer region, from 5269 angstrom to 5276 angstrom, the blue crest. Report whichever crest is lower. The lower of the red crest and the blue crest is 9.75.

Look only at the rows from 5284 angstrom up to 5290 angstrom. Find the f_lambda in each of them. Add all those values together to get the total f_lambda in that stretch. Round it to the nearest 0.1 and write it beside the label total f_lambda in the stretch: 45.4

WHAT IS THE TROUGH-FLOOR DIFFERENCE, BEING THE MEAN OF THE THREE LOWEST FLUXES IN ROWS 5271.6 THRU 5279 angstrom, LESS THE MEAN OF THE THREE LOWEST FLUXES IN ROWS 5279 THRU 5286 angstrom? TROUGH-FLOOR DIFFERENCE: 0.8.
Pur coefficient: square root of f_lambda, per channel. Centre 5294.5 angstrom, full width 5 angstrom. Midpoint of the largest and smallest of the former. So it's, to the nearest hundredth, 3.16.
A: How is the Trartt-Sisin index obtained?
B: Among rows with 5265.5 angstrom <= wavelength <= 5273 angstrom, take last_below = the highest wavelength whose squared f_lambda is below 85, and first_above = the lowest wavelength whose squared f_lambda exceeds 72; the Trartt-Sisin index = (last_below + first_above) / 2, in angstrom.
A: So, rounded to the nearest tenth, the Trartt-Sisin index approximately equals 5271.6 angstrom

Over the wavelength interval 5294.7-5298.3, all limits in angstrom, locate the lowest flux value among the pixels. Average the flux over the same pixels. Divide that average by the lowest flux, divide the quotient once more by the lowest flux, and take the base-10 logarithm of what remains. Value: -0.846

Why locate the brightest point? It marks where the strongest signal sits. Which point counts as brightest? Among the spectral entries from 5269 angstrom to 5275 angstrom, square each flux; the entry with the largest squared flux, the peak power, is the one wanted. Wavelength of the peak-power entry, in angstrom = 5273.38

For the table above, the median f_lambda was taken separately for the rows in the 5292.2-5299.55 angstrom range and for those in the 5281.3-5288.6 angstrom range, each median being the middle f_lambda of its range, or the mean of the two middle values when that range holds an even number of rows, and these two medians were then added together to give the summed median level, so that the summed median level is 18.5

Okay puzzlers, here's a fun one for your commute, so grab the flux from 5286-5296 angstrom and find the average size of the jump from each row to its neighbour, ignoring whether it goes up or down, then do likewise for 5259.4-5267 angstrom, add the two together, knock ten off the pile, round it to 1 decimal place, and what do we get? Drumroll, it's -7.5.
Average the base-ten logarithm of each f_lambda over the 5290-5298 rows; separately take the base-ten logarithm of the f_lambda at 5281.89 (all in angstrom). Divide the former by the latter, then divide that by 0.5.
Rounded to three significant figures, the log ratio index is 2.02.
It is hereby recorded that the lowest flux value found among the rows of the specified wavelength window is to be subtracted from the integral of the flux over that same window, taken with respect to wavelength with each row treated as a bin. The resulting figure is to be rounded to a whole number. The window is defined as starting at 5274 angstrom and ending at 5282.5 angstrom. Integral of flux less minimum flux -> 68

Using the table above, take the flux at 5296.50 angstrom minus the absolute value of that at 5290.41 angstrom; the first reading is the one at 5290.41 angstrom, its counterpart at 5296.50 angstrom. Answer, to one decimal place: 1.0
